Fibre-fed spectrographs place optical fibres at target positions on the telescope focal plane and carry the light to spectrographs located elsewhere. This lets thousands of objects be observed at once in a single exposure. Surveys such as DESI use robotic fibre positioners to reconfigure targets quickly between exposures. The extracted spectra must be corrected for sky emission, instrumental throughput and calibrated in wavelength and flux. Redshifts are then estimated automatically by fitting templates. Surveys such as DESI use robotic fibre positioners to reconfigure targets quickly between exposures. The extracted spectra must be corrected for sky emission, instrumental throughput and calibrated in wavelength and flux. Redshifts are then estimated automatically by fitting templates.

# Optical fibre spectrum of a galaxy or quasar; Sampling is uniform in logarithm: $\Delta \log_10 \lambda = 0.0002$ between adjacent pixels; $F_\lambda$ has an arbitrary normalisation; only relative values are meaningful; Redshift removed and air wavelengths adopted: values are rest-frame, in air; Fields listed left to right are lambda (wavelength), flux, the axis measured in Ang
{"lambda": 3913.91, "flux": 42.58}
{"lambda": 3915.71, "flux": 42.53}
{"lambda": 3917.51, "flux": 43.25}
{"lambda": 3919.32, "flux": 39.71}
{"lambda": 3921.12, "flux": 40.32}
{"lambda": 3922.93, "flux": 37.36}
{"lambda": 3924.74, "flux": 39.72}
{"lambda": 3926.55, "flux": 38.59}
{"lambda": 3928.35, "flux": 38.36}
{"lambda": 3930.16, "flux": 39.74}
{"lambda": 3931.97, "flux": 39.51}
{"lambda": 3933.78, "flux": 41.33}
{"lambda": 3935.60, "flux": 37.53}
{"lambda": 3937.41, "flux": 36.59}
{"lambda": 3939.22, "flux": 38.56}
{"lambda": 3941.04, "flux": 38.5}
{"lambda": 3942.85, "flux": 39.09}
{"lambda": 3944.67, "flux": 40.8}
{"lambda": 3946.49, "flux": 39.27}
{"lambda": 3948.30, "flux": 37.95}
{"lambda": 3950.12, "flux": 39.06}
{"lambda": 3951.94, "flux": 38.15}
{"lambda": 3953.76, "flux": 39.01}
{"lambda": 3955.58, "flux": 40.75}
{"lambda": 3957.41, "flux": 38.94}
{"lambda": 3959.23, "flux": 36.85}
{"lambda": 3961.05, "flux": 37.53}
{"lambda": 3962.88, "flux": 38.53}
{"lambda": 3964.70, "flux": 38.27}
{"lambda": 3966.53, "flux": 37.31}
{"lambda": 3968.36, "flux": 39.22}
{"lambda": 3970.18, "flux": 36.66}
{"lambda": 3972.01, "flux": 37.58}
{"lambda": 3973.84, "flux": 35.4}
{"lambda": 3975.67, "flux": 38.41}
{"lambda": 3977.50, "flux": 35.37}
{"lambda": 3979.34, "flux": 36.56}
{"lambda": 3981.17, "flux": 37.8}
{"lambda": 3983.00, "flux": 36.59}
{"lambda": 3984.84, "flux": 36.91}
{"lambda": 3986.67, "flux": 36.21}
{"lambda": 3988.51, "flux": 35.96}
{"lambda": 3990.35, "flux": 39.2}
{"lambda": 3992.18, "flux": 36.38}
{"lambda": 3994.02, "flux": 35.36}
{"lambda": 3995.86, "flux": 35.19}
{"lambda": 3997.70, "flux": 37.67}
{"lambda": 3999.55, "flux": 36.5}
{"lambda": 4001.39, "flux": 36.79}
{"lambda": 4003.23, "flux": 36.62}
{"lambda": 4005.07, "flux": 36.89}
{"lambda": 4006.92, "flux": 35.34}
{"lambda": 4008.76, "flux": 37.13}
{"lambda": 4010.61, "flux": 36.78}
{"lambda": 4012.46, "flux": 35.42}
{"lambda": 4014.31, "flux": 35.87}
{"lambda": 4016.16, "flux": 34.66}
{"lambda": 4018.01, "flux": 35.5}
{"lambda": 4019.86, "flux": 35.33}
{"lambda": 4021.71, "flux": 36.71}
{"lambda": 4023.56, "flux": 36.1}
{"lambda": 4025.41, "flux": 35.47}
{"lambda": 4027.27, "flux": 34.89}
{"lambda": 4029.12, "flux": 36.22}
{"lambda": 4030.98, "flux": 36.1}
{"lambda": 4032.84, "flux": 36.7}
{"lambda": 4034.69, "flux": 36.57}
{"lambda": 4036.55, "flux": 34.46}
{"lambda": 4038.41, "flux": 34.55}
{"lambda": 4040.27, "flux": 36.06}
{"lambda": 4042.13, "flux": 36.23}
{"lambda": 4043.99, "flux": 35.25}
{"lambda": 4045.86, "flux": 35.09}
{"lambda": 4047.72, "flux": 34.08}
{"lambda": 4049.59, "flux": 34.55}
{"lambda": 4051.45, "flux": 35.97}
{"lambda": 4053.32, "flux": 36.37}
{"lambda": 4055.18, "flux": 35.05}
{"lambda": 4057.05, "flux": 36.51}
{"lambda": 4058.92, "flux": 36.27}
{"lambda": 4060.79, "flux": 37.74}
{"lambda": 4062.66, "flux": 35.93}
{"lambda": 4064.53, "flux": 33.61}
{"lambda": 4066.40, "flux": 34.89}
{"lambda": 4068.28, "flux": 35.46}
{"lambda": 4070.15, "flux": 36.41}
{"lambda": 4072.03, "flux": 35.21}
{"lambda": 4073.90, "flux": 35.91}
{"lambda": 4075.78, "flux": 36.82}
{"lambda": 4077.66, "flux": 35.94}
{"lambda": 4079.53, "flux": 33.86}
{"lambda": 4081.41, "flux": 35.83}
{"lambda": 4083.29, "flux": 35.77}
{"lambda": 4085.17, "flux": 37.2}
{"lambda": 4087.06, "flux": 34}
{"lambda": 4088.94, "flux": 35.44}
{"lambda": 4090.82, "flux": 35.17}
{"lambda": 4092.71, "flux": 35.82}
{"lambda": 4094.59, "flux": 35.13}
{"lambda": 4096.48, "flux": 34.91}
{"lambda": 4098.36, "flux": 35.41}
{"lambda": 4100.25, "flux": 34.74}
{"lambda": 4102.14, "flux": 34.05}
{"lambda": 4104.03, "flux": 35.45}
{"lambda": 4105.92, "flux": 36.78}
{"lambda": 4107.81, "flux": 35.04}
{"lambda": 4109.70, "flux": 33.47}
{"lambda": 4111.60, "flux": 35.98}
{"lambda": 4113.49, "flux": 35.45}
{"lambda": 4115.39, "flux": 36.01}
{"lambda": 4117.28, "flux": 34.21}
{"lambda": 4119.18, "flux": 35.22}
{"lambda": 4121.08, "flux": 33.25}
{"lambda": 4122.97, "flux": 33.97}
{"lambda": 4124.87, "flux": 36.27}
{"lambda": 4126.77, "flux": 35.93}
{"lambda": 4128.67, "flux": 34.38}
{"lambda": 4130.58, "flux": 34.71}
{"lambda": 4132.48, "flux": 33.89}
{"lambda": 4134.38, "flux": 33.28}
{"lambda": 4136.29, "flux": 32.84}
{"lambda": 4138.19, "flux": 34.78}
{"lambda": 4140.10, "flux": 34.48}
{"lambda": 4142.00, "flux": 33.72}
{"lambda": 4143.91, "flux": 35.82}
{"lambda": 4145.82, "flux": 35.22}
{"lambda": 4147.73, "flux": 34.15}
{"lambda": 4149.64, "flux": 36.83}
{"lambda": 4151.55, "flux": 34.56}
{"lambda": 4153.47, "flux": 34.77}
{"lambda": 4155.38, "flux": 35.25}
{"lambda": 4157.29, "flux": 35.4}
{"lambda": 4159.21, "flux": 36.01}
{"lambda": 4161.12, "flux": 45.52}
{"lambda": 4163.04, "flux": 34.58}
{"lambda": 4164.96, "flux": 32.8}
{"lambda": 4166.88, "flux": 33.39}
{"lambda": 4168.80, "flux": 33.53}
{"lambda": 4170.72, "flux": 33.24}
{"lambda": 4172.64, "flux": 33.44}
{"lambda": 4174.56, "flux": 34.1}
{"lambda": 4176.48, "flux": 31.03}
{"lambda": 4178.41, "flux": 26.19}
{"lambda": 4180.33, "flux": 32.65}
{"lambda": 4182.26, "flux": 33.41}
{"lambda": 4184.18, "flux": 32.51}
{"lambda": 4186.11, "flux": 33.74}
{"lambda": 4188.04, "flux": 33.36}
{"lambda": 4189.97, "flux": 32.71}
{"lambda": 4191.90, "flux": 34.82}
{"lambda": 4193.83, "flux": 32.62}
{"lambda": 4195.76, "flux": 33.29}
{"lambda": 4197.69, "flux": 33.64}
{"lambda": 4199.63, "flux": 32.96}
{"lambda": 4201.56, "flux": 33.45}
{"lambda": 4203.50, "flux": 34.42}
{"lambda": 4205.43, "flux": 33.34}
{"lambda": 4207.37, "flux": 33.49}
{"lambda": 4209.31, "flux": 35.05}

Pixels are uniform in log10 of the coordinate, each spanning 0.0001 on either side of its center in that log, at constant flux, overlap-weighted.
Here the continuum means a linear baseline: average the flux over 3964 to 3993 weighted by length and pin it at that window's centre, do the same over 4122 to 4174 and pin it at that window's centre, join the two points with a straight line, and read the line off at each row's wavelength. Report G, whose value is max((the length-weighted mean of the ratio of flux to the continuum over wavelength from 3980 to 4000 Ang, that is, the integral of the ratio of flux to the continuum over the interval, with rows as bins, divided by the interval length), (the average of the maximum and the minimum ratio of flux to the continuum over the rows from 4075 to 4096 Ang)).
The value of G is 0.994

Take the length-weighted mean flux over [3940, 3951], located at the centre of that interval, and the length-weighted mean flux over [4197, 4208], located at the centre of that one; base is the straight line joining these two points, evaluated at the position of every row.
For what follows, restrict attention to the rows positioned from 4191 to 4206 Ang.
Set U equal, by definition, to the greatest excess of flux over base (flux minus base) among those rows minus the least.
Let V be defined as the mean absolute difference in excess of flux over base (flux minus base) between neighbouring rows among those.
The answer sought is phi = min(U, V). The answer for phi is 0.9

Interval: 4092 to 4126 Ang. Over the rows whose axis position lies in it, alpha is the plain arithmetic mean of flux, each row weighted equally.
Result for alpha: 35.1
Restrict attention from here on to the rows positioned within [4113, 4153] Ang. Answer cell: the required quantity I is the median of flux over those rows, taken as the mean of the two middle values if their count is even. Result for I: 34.6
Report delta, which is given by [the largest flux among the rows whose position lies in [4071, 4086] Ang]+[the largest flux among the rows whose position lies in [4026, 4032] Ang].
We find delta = 73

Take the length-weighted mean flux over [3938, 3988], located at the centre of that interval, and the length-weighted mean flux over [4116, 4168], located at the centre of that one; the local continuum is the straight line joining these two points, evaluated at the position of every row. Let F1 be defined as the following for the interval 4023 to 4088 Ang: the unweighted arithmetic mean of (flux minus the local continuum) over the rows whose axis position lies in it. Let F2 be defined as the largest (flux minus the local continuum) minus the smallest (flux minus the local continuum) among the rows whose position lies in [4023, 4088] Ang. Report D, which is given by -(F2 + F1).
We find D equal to -3.3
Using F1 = -0.8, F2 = 4.1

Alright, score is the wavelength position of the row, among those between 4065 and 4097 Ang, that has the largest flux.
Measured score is 4085.17 Ang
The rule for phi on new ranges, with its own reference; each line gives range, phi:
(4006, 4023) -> 0.9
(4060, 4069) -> 1.5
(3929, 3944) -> 1.3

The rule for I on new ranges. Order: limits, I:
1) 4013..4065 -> 35.9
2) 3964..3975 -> 37.4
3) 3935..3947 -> 38.6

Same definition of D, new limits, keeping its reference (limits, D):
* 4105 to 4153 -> -3.8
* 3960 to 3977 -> -3.5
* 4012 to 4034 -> -1.1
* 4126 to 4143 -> -2.0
